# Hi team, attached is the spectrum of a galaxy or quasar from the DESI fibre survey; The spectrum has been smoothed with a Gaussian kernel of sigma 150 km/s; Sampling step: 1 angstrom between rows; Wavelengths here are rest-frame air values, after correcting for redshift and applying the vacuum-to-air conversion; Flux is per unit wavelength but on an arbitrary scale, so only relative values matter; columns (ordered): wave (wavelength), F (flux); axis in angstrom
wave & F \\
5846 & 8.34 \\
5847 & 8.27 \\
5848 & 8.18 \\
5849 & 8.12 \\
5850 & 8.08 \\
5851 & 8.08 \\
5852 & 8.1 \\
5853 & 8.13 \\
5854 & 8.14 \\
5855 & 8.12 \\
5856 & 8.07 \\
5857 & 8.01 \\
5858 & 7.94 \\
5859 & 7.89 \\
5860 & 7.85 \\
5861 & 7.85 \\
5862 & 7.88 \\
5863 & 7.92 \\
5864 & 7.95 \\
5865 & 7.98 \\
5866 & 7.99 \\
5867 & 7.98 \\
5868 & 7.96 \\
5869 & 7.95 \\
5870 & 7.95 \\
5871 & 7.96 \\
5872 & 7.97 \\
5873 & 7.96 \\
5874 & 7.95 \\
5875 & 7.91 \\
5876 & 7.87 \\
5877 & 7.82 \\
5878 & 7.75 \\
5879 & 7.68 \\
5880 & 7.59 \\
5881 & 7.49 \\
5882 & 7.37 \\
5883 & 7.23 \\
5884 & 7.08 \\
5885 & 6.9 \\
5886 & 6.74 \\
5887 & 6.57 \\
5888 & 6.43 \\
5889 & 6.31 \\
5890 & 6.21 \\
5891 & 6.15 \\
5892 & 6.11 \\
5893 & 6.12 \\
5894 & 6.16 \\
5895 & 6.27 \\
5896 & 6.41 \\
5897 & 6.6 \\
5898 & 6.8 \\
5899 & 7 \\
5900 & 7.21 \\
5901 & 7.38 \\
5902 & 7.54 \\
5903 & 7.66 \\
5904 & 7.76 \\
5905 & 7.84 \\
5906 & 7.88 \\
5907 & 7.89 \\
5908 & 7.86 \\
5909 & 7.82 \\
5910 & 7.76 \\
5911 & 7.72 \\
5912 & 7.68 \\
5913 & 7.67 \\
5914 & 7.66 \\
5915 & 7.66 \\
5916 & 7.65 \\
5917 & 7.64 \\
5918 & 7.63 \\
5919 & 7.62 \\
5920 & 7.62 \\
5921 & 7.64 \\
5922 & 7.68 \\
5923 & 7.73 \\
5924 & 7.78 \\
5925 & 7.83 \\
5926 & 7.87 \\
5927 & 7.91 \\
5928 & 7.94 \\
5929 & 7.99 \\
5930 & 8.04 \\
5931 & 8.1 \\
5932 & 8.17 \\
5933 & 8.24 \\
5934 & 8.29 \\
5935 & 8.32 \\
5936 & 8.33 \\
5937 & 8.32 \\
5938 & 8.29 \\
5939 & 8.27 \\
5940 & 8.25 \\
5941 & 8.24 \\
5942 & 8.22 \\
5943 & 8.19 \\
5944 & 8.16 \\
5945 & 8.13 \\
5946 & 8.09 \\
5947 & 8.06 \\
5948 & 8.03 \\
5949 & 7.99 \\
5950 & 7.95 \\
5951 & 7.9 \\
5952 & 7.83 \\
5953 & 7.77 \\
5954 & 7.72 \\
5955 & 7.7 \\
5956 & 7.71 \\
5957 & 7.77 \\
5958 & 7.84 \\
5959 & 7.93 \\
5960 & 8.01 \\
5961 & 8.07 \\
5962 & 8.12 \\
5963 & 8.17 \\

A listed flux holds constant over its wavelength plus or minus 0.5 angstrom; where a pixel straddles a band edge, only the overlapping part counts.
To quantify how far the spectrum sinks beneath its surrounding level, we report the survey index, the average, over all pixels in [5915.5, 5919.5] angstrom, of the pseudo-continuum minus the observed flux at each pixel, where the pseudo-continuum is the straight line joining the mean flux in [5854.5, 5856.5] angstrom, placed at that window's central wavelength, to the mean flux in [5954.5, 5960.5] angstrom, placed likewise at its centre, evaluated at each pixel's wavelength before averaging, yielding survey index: 0.3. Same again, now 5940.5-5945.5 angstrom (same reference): -0.3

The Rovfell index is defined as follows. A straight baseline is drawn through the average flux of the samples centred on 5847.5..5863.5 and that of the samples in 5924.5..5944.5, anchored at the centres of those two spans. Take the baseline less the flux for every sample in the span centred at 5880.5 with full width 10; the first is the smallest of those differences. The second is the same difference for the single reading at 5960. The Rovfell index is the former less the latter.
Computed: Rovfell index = 0.01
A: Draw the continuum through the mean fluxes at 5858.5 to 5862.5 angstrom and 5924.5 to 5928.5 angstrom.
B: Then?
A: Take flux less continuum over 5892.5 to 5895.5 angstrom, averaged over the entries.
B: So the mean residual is -1.7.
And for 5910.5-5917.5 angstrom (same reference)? -0.2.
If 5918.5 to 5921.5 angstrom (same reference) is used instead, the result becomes -0.3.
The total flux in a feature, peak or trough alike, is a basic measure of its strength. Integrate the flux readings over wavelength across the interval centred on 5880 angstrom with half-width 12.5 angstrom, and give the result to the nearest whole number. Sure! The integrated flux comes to 183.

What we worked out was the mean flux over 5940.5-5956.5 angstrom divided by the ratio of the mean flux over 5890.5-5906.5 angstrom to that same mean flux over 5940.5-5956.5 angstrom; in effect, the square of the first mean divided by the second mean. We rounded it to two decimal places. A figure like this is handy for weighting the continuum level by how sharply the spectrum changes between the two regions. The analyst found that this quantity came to 9.19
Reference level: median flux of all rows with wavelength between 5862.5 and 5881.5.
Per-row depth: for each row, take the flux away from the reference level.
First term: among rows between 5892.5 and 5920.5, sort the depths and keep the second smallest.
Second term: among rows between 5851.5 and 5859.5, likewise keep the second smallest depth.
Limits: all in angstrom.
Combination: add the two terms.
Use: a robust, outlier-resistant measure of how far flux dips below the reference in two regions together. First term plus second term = -0.110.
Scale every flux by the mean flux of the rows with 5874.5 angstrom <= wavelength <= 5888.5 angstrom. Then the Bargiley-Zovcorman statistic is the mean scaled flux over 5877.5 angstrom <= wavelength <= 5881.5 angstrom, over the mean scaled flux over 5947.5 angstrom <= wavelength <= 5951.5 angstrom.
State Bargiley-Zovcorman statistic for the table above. 0.96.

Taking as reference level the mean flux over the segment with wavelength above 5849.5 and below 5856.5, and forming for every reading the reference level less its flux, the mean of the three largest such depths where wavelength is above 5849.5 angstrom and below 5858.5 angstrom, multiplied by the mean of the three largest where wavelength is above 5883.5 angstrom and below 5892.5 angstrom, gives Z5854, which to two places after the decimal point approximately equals 0.19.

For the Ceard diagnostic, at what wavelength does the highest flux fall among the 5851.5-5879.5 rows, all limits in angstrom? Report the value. 5854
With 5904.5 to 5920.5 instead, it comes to 5907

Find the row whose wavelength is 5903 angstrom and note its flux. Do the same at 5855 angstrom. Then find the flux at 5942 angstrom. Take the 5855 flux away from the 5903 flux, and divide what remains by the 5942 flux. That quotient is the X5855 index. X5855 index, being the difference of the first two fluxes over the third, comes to -0.056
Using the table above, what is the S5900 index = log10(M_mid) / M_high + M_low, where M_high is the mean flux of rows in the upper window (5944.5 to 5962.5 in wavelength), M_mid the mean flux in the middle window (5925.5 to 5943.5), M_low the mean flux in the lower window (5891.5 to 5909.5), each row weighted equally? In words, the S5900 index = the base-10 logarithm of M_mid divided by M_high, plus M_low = 7.2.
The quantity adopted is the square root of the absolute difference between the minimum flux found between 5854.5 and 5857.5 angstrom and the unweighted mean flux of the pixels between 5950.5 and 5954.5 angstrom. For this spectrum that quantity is 0.45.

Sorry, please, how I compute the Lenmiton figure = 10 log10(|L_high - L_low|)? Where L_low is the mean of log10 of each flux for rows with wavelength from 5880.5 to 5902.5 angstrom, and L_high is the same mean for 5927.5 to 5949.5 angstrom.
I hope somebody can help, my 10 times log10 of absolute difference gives -10.7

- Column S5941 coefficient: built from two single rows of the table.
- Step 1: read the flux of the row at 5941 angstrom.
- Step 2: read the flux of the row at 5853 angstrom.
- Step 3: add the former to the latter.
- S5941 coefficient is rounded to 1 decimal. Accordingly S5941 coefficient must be 16.4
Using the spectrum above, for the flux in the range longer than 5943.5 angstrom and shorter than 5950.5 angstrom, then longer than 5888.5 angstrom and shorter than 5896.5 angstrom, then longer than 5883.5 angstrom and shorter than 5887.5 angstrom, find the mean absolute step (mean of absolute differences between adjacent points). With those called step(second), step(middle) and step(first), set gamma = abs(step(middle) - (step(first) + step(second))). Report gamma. 0.13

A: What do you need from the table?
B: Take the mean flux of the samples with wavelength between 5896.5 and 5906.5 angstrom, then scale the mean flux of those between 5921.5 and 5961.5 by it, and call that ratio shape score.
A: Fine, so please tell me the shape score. 1.09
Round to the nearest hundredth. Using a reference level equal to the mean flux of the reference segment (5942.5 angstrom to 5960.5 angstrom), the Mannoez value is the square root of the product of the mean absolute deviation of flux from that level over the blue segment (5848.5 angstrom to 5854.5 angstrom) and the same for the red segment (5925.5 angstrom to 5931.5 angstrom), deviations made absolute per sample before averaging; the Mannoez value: 0.11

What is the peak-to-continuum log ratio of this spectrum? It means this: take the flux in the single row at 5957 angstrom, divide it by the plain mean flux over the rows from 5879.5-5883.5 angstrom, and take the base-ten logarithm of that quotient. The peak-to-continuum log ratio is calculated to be 0.020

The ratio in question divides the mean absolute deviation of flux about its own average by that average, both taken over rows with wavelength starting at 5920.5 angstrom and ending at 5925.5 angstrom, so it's 0.0076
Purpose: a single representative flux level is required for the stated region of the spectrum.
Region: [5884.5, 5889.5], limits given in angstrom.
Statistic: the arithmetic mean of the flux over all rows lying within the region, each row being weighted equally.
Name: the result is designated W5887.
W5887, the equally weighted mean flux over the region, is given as 6.59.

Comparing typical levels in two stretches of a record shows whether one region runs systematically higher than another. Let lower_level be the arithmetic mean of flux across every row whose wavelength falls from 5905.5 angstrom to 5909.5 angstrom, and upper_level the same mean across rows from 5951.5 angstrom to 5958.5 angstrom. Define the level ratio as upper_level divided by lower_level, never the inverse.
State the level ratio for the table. 0.99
